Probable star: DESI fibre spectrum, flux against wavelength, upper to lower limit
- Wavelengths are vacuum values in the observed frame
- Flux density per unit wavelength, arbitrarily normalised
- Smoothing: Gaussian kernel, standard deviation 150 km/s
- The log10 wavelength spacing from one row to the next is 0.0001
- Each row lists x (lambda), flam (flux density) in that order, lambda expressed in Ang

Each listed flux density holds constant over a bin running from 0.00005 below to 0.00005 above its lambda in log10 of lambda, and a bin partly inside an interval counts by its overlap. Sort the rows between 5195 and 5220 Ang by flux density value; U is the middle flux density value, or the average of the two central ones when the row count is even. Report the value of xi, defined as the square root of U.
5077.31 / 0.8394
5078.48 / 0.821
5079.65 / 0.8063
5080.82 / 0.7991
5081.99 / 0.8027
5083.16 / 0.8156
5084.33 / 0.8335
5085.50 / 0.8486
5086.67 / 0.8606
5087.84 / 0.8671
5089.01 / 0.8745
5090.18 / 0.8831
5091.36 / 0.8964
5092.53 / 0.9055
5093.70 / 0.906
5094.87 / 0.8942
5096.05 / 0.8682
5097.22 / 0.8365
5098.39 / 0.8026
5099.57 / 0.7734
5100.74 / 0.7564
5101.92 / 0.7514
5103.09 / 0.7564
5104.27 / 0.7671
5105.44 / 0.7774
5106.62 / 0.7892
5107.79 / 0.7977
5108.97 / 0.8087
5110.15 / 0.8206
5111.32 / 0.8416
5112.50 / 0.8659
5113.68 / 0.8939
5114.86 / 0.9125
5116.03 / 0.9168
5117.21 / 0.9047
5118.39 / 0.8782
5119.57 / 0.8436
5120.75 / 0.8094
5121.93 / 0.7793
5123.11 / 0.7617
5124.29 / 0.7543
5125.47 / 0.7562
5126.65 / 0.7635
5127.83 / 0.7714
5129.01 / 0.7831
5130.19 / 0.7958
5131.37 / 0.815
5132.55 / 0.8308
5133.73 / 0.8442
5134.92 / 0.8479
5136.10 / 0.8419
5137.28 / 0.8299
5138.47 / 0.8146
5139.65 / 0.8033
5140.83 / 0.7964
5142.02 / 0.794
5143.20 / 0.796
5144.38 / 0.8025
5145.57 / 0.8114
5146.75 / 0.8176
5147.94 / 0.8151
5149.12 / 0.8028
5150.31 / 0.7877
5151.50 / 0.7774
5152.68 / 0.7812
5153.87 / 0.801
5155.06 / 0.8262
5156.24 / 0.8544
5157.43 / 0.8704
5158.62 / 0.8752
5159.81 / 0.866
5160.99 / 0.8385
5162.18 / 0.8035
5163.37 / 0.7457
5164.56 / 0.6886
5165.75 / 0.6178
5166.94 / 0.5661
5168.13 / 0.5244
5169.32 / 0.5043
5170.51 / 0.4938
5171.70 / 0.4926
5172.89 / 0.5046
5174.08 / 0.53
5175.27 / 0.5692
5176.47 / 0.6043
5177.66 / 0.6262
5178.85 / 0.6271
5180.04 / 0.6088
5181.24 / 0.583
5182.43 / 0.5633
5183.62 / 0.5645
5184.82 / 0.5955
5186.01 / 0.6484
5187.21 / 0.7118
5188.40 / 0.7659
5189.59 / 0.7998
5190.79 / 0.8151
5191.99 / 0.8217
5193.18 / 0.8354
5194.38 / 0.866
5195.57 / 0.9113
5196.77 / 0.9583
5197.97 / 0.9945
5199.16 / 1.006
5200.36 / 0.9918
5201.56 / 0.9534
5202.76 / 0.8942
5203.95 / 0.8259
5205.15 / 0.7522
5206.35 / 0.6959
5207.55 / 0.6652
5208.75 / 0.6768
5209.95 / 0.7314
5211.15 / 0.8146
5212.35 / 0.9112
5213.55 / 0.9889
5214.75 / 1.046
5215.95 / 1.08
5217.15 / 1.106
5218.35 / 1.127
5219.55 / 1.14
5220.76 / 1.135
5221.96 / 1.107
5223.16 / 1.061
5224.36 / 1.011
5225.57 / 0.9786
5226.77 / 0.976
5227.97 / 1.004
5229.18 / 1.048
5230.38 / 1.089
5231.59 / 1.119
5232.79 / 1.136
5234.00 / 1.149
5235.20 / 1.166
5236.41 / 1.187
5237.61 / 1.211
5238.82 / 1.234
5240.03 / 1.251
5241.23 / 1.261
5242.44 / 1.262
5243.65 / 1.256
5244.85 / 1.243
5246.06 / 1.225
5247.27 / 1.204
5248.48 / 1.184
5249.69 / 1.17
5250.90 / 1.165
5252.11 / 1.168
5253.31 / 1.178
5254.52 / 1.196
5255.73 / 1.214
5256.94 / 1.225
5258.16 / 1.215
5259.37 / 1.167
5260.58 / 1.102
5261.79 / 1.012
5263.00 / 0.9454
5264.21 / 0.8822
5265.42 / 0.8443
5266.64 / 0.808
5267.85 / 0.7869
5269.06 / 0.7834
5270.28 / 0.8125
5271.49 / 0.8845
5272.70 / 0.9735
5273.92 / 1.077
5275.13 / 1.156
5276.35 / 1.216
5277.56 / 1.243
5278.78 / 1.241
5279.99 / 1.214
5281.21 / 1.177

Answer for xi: 0.98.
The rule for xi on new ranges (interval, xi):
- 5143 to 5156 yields 0.90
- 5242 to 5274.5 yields 1.08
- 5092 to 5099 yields 0.94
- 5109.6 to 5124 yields 0.92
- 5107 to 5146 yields 0.90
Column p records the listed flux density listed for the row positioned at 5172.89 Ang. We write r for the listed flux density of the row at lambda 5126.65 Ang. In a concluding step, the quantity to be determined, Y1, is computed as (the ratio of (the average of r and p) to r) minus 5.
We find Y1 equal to -4.17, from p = 0.5046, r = 0.7635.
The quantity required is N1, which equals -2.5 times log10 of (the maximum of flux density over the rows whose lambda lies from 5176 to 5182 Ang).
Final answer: 0.51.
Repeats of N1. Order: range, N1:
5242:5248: -0.25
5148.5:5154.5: 0.24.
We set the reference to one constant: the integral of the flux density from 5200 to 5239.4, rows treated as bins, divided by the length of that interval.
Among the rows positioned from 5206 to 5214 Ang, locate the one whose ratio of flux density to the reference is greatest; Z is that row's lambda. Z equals 5213.55 Ang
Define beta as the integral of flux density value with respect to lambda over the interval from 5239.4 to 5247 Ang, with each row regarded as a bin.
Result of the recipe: 9.48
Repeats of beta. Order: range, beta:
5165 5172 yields 3.77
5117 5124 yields 5.75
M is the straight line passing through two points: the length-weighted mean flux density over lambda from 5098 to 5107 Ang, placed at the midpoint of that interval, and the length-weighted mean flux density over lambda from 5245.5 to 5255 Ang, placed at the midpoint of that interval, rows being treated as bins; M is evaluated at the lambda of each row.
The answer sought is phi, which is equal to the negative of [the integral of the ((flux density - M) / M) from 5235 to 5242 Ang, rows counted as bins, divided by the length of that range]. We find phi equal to -0.06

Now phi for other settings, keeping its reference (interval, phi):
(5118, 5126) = 0.03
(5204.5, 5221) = 0.16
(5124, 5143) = 0.06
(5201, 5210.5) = 0.27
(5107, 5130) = -0.01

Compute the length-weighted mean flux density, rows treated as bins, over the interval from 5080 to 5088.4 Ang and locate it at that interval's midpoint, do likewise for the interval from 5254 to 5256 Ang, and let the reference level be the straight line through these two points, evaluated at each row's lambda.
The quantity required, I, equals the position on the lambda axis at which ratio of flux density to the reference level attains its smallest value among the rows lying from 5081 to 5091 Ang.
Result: 5081.99 Ang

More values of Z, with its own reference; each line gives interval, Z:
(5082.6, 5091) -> 5090.18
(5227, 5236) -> 5235.20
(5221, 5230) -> 5221.96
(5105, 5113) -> 5112.50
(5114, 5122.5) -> 5116.03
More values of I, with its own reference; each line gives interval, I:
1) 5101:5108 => 5101.92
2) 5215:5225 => 5224.36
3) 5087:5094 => 5087.84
